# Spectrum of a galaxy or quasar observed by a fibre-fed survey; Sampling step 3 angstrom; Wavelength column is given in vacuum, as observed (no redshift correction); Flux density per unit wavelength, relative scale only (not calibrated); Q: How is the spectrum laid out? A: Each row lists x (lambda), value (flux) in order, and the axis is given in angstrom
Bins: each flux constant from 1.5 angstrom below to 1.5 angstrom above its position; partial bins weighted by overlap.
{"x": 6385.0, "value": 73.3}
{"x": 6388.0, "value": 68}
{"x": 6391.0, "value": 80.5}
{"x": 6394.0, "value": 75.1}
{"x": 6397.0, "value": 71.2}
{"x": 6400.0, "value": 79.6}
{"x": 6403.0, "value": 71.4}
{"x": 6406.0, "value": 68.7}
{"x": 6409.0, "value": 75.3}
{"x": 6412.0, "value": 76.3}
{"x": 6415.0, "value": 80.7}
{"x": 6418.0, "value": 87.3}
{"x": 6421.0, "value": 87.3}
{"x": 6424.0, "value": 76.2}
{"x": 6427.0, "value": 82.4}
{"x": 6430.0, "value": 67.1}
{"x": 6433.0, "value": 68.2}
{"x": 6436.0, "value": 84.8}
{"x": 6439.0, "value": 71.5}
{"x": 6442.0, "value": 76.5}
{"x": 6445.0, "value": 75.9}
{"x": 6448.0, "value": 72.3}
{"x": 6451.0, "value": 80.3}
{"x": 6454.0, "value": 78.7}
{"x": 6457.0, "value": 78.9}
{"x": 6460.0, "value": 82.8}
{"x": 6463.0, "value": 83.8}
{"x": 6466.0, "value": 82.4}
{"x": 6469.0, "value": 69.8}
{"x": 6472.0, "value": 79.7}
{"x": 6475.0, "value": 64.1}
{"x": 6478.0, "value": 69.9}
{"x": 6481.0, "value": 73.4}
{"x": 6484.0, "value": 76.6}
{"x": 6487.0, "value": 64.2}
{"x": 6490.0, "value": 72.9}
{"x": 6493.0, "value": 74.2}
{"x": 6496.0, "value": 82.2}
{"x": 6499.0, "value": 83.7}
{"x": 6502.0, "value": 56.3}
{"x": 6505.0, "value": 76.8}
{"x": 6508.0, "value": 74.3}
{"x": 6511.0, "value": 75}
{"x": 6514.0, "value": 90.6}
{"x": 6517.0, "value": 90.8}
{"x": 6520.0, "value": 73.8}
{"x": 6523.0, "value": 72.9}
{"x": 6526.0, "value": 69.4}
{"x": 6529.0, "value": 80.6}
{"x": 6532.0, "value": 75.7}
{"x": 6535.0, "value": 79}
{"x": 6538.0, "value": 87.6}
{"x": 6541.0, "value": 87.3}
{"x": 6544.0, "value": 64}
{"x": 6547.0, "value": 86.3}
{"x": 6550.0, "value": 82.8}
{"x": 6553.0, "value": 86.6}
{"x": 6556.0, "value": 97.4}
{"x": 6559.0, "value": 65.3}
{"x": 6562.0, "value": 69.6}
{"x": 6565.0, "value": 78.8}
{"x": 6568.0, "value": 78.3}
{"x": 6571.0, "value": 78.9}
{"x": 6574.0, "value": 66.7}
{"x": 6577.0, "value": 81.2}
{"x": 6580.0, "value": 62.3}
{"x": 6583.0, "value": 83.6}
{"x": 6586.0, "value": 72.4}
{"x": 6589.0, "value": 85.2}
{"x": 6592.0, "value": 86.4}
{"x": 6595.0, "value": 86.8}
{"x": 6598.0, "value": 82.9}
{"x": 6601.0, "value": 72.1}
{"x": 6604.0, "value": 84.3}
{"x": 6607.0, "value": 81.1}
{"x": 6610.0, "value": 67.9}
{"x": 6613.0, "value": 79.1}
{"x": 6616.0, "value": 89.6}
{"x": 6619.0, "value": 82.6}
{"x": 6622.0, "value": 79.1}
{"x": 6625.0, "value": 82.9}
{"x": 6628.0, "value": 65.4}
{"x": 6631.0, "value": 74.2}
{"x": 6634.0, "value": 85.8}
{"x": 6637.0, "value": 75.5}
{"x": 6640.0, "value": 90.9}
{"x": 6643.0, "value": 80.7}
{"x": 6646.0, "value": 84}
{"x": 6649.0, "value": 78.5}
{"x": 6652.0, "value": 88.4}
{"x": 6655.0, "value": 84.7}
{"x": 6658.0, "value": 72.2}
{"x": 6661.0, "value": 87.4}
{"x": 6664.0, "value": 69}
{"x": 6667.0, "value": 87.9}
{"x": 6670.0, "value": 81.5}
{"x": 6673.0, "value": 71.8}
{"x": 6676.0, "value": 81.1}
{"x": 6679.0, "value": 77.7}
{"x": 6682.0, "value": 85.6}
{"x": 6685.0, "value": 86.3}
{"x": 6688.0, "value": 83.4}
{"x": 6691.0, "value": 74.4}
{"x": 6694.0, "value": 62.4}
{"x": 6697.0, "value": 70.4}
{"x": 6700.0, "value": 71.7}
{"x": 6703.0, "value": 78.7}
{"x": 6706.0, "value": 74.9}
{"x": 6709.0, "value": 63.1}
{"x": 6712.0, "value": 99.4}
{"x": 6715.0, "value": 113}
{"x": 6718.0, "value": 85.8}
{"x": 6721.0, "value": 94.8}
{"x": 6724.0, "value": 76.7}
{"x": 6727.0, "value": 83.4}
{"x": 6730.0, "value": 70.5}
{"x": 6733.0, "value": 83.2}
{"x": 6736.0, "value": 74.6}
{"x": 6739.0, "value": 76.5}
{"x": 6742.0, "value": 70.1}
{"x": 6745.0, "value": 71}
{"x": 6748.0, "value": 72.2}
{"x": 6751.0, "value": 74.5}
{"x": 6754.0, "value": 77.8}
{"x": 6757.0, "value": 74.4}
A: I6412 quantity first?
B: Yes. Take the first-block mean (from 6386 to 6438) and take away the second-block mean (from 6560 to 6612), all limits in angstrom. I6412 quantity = -1.1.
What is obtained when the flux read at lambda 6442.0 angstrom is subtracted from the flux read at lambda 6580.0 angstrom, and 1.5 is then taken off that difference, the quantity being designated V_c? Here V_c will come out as -15.7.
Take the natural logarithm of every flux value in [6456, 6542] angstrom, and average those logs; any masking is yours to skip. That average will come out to 4.34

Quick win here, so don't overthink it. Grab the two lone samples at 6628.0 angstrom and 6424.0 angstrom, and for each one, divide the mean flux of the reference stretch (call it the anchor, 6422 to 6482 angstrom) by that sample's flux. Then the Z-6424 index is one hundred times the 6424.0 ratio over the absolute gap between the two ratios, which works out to 606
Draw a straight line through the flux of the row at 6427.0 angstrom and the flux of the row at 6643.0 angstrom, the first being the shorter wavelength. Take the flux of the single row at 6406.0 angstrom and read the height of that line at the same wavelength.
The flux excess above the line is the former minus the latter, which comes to -14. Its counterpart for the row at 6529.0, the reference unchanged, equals -1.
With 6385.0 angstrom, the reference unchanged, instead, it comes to -9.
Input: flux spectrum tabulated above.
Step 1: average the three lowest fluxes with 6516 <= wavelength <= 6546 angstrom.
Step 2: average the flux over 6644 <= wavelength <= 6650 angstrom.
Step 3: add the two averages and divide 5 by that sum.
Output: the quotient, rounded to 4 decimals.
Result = 0.0333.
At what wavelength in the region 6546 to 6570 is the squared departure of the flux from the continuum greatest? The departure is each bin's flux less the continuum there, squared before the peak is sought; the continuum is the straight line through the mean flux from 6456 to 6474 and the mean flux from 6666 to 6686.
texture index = 6556.0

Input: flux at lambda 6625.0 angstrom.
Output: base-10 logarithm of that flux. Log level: 1.92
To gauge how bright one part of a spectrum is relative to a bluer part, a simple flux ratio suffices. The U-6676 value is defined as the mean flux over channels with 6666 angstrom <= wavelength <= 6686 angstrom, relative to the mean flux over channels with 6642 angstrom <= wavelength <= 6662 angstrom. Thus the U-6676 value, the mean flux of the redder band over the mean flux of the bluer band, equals 0.99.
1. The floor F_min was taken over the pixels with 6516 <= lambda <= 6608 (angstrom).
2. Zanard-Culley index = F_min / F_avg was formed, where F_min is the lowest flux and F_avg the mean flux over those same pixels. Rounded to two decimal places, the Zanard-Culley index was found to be 0.79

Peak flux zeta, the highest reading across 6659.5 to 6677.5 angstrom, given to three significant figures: 87.9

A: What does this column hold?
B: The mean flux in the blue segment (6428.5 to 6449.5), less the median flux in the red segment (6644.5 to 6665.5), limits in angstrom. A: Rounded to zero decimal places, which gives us -10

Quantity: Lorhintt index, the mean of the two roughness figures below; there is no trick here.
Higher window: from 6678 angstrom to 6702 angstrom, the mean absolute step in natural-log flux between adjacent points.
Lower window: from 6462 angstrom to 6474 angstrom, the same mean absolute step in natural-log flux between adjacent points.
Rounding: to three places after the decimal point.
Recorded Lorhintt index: 0.093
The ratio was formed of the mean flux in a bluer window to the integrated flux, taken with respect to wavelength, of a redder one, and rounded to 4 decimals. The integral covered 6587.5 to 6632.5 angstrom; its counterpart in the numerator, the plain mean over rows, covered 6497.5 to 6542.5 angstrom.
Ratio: 0.0217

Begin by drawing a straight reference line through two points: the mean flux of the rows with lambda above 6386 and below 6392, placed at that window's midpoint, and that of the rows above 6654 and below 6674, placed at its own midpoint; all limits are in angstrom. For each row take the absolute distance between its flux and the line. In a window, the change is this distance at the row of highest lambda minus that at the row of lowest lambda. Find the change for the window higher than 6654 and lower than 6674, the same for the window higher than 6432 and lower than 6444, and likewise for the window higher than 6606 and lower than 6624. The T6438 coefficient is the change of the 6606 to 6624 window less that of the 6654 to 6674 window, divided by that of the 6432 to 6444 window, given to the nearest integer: 1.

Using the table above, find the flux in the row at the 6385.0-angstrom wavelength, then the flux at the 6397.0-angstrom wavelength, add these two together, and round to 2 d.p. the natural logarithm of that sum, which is 4.97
